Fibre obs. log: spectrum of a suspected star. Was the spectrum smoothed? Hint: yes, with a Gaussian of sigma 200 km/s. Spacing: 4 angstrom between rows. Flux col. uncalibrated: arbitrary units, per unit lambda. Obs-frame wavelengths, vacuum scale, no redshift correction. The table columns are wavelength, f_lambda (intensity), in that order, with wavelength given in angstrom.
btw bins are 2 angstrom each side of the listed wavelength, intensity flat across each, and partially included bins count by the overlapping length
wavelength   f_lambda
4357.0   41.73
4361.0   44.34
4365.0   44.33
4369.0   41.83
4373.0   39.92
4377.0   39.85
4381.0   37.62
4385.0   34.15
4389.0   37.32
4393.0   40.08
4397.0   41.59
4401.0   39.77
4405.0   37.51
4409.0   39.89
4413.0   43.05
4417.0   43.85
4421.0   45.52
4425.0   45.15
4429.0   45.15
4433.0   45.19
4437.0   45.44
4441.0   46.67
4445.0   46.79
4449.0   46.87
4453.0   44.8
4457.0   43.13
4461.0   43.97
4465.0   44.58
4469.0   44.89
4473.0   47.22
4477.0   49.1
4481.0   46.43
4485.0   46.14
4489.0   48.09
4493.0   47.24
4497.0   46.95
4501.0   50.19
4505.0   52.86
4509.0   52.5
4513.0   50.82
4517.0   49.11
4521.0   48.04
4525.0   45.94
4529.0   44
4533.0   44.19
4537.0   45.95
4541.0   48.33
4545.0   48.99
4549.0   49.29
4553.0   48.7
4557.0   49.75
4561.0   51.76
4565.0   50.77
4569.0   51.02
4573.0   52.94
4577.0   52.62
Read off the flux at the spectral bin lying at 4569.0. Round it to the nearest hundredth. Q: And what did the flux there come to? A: 51.02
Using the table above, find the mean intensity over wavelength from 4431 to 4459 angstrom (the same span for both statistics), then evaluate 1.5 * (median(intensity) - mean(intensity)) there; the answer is -0.17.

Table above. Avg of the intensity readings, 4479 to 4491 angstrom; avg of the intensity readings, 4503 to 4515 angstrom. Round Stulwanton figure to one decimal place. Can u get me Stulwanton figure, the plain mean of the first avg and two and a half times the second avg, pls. 88.5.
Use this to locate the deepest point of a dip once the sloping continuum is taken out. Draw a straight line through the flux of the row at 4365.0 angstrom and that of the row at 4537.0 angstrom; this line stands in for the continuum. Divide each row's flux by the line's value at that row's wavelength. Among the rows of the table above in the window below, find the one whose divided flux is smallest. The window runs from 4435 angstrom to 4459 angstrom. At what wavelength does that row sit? 4457.0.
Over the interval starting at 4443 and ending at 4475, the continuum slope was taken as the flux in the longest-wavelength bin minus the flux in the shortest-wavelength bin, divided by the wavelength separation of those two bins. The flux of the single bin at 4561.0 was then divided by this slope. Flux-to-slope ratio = 3370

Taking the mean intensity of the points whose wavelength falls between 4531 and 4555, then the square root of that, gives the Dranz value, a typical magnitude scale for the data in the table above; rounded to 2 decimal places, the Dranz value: 6.90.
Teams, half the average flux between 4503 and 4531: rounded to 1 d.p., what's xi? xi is 24.5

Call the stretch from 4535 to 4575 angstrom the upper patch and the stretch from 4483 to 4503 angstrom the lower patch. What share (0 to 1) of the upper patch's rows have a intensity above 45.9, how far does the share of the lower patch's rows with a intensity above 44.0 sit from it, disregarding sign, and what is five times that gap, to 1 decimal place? 0.0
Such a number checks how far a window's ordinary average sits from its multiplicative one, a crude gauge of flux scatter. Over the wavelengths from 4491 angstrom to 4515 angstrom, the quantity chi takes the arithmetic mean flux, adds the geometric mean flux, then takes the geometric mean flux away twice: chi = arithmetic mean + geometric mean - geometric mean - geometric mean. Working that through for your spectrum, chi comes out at 0.054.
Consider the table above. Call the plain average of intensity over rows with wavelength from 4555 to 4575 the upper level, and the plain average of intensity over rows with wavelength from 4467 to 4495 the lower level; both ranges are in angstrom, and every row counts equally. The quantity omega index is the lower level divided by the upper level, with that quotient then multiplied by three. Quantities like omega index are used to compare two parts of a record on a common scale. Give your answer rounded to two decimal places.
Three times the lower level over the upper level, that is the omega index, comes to 2.75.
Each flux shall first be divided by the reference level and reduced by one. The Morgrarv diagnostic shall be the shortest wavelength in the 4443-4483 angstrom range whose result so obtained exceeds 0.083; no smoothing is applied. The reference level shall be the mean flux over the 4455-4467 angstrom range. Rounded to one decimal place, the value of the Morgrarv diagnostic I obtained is 4477.0 angstrom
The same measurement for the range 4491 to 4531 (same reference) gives 4501.0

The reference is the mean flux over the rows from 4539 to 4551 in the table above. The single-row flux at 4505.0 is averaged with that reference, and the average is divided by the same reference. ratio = 1.04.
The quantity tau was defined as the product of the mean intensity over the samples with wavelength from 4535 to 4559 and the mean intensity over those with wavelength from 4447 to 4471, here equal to 2168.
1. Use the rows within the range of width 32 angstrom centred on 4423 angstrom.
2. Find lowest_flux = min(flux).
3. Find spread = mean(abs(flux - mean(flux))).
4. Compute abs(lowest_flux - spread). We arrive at 38.5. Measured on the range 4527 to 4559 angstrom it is 42.0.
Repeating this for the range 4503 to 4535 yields 41.1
